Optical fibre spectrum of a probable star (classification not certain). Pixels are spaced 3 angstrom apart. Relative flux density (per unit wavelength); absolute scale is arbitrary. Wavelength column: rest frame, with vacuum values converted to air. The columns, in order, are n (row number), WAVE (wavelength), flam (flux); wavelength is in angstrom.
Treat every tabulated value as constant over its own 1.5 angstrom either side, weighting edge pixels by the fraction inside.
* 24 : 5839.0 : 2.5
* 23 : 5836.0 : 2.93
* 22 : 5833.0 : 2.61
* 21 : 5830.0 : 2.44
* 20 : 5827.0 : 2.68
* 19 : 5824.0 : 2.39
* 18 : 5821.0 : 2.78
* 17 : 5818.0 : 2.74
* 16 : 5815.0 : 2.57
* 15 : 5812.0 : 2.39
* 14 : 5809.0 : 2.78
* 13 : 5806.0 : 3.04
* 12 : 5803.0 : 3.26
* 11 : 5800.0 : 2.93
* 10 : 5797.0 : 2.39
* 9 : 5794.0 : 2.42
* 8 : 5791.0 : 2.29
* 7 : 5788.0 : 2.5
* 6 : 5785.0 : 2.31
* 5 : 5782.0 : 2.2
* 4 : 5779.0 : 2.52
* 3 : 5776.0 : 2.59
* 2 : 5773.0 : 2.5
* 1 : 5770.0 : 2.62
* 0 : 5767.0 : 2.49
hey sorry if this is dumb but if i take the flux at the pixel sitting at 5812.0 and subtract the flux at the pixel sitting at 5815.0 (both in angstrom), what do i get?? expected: -0.18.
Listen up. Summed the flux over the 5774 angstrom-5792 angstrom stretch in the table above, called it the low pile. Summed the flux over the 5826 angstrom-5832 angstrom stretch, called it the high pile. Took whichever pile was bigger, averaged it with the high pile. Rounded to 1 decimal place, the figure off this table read 9.8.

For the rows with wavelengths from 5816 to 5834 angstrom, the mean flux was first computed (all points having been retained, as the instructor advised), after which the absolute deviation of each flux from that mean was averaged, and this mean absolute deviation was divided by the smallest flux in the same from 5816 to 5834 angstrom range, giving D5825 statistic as 0.05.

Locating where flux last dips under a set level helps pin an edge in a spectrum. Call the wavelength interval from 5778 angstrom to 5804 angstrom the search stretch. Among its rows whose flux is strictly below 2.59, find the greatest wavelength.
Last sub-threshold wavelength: 5797.0 angstrom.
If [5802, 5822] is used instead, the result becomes 5815.0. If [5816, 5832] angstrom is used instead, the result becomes 5830.0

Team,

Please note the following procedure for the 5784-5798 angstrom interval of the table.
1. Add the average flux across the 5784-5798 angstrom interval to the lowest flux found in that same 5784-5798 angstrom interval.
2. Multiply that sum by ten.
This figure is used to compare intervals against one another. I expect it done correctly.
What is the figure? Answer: 46.7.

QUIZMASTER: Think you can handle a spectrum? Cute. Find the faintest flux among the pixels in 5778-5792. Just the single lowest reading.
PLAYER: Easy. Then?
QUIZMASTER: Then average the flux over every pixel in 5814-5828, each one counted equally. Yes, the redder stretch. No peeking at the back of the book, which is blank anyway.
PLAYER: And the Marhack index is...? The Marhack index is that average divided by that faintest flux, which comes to 1.20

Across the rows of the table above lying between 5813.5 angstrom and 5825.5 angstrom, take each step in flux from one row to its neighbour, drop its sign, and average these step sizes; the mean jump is 0.200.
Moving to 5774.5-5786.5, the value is 0.167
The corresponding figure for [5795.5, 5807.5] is 0.363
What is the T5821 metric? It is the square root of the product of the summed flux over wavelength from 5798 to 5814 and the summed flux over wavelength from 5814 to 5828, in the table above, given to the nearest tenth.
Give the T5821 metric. 13.8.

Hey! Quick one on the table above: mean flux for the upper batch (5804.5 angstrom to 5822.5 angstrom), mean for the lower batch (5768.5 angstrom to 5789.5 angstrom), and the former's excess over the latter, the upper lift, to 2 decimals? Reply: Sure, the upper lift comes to 0.25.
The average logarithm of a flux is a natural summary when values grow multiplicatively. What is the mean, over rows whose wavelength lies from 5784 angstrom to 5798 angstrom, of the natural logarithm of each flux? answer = 0.87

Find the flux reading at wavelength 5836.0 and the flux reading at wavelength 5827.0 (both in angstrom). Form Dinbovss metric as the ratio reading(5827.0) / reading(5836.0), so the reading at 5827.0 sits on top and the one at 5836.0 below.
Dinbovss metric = 0.91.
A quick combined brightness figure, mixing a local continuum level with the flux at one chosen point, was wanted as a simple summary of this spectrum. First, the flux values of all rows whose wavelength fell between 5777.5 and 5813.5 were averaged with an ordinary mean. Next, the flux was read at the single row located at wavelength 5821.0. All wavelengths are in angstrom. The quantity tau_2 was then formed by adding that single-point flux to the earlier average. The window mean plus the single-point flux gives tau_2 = 5.37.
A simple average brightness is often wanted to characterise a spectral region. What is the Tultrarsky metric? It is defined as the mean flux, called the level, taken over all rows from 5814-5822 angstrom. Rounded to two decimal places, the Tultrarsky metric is 2.70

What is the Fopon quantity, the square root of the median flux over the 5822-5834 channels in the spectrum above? 1.589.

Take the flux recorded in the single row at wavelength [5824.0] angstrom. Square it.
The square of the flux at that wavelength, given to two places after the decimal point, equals 5.71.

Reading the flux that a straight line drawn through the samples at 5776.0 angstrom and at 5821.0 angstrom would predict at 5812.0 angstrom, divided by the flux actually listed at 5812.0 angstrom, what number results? 1.15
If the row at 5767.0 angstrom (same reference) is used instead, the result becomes 1.02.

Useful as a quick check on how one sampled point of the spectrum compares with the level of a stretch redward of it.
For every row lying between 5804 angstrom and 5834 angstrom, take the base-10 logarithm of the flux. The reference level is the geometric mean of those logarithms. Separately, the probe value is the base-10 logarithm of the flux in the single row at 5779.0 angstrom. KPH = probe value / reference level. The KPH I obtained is 0.96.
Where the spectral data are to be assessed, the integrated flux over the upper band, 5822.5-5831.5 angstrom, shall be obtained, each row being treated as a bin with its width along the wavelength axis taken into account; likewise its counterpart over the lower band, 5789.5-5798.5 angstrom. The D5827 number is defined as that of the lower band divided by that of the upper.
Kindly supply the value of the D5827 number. 0.95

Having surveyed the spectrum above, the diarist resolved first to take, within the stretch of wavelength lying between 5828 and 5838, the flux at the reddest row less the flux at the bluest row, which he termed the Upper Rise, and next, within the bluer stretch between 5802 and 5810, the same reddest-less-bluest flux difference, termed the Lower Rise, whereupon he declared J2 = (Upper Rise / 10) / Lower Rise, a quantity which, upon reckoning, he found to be -0.10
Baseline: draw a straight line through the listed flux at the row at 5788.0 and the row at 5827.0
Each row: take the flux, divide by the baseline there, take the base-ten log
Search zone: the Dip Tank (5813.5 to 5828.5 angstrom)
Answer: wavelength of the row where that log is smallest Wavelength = 5824.0 angstrom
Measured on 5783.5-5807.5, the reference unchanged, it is 5791.0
